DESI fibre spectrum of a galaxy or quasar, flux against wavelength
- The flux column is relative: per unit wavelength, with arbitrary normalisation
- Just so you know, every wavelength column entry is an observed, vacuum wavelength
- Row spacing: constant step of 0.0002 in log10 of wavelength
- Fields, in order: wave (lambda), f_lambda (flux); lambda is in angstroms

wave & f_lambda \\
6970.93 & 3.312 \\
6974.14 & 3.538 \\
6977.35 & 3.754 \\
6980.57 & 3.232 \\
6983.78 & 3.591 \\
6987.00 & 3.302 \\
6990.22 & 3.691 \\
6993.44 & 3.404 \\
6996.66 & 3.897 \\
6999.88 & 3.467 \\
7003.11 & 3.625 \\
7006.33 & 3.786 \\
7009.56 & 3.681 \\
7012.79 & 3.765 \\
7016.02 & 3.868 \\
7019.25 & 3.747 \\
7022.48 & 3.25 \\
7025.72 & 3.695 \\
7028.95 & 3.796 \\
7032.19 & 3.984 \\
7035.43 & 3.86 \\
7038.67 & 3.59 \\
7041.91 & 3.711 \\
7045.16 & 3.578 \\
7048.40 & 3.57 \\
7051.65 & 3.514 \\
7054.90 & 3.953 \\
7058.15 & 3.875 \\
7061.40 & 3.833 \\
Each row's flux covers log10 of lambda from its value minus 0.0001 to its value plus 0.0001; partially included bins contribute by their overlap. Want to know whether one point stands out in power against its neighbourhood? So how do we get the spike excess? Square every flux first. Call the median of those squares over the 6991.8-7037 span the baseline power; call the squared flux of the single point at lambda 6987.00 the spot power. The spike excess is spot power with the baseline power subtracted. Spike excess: -3.2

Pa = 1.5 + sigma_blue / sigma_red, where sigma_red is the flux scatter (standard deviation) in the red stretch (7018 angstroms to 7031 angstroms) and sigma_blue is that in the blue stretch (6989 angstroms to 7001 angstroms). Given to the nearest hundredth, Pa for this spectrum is 2.39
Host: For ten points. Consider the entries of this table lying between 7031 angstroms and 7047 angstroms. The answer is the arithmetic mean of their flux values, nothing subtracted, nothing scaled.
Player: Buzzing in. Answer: 3.74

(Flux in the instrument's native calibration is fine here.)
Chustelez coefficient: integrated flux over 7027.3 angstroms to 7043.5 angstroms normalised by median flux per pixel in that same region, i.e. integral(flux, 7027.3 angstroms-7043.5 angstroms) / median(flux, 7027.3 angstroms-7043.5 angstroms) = 16.17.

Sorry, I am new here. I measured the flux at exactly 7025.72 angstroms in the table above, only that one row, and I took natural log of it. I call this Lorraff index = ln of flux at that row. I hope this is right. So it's 1.31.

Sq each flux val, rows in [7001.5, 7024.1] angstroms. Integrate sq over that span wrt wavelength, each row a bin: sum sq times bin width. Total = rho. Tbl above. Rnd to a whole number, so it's 306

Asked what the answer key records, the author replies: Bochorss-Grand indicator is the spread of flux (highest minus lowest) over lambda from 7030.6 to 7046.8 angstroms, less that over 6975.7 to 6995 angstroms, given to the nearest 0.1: -0.1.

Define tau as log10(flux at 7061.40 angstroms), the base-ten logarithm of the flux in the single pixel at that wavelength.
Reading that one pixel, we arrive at 0.58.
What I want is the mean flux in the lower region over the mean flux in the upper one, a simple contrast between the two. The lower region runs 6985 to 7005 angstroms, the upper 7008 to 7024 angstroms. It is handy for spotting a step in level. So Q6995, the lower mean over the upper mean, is 0.97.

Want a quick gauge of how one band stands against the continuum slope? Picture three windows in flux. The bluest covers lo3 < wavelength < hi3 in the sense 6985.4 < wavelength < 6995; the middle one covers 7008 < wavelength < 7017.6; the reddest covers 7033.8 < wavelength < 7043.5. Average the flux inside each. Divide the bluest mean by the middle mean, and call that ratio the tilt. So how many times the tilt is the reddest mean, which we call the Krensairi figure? 4.05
